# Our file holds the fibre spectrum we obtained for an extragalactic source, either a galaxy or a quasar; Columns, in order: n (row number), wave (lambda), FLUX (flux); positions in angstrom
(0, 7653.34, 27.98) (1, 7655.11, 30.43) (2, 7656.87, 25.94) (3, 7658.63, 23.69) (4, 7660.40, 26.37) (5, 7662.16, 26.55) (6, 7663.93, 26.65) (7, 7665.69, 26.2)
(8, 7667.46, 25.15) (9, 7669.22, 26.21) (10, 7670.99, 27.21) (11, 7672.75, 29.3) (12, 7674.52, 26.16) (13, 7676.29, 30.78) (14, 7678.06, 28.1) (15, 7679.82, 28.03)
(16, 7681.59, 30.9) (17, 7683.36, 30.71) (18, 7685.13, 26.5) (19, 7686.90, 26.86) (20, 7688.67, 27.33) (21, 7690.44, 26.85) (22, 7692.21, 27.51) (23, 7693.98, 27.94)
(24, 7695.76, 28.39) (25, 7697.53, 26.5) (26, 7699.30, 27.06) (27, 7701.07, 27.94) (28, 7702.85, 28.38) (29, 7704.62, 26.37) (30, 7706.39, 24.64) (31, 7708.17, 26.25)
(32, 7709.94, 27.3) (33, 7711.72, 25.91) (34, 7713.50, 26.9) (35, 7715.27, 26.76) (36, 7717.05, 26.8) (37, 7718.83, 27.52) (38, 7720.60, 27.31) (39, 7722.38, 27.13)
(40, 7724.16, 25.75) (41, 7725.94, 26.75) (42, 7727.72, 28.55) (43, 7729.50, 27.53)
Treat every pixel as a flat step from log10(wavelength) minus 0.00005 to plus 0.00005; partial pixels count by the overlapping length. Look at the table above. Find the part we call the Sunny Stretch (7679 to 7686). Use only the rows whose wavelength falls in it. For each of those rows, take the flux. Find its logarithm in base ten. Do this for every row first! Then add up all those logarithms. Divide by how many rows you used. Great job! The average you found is 1.462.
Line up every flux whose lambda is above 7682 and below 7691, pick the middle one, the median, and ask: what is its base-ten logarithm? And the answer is 1.43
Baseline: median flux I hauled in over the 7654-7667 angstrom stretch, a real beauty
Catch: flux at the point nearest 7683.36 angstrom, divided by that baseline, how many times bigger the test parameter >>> 1.16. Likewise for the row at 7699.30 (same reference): 1.03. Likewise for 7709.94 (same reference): 1.04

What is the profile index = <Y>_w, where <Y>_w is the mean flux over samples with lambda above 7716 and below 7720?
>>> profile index 27.2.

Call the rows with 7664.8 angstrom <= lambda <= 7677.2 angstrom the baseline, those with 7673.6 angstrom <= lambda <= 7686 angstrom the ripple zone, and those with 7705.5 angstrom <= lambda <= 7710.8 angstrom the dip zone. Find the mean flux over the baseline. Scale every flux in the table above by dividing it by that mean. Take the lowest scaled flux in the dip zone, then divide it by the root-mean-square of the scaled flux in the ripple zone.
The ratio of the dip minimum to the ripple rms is 0.86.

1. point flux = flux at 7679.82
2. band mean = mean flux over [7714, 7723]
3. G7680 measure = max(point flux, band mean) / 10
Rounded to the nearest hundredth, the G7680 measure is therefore 2.80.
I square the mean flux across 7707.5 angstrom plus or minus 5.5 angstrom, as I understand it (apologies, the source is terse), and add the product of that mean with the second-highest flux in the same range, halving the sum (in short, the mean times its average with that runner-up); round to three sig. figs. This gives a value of 712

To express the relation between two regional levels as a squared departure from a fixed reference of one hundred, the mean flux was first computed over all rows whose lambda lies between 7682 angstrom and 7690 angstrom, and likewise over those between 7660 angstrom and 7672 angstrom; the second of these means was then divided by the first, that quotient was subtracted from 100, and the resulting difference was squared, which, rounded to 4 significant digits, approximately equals 9812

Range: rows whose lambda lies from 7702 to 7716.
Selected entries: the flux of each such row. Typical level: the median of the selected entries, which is 26.6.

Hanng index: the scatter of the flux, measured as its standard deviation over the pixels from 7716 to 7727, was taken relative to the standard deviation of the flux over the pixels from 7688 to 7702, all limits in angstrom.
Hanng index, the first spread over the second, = 1.0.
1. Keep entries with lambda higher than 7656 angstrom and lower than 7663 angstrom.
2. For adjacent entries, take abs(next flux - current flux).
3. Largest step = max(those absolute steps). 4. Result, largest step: 2.7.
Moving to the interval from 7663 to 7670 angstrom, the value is 1.1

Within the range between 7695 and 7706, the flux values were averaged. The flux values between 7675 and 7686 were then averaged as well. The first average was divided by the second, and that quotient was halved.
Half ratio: 0.470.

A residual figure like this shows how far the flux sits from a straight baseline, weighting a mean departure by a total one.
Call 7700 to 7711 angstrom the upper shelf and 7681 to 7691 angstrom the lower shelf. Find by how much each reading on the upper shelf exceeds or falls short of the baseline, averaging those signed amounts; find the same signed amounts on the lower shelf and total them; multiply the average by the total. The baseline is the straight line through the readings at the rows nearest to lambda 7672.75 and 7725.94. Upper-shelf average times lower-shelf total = 2.6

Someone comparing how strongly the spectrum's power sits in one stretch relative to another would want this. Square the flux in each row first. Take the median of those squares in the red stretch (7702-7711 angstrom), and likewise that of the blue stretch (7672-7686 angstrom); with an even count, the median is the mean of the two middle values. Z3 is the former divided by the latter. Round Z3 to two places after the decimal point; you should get 0.84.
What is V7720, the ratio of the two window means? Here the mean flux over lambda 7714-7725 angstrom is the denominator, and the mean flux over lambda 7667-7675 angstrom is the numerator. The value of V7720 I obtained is 1.00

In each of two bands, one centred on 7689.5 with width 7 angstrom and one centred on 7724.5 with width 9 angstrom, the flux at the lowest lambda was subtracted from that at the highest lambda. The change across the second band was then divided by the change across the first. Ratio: 1.9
